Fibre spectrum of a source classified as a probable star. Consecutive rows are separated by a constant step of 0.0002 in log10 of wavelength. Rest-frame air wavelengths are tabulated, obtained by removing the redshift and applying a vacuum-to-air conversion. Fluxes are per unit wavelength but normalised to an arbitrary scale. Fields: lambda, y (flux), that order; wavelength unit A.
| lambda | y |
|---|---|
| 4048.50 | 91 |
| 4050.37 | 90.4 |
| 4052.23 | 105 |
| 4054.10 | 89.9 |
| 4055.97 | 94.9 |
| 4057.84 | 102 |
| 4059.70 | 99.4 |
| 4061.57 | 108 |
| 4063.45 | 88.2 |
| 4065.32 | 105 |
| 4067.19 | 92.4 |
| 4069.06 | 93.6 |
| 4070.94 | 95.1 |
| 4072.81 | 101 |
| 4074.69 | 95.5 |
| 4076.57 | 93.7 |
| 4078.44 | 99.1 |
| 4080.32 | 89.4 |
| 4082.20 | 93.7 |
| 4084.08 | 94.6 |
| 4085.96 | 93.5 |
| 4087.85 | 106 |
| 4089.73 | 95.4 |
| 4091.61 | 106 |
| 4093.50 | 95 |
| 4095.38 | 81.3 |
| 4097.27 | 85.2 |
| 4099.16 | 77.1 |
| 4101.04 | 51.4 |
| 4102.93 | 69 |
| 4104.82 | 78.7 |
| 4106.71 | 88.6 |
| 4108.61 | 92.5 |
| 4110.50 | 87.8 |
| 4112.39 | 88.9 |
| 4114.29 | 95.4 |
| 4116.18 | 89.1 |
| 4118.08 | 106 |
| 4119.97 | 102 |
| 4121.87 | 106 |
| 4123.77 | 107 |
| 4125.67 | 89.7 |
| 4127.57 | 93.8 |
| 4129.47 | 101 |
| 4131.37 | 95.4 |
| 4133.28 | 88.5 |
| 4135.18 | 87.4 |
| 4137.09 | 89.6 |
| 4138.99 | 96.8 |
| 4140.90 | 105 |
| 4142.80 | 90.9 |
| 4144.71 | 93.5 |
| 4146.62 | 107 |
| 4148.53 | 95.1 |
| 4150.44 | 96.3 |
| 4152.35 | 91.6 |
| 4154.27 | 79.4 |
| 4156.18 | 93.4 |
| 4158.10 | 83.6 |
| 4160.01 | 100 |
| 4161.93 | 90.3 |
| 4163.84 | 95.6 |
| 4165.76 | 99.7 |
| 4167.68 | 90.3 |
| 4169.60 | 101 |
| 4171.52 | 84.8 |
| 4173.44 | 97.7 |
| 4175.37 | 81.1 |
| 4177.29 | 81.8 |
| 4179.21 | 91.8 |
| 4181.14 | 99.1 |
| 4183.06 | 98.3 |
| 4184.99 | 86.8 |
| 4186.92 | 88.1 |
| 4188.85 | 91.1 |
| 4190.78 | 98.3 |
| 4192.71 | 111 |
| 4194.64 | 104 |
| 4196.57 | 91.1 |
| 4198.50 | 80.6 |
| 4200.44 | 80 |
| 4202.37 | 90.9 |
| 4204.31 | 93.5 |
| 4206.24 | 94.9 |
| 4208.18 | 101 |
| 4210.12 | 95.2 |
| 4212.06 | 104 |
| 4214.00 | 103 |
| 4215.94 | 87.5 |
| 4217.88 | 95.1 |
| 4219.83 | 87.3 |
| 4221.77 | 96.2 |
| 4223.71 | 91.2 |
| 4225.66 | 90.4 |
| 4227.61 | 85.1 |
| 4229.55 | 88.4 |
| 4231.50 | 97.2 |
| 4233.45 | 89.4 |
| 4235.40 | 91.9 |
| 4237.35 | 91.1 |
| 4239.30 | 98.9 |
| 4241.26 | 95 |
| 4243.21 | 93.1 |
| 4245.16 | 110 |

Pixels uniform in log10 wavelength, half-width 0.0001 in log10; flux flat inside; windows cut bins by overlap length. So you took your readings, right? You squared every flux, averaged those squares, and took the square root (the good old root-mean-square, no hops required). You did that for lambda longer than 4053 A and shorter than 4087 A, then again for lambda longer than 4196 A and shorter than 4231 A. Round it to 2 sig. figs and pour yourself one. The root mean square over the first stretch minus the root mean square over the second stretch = 4.0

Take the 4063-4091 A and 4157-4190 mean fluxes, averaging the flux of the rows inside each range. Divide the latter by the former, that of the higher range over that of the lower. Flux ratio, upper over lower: 0.96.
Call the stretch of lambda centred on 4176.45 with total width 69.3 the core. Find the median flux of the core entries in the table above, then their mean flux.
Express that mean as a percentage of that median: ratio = 100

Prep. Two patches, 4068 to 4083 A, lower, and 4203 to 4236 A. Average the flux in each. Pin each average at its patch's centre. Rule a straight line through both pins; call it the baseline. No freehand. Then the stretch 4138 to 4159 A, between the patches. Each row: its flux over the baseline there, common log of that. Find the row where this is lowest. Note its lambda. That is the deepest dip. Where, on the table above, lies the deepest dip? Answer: 4154.27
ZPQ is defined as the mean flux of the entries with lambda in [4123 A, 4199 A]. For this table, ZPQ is 93.7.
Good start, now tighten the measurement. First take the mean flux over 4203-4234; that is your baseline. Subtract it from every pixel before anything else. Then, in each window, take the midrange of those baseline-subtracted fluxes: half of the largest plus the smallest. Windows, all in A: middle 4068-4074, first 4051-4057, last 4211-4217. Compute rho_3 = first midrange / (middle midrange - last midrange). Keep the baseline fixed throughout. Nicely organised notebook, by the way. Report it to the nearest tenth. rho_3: 2.4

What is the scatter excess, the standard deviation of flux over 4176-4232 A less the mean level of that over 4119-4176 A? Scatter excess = -87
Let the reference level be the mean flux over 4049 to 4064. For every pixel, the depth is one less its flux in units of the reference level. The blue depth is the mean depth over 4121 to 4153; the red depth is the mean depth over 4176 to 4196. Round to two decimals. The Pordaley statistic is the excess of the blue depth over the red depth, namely -0.01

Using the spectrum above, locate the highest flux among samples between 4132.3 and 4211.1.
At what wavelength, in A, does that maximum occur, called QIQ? 4192.71 A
